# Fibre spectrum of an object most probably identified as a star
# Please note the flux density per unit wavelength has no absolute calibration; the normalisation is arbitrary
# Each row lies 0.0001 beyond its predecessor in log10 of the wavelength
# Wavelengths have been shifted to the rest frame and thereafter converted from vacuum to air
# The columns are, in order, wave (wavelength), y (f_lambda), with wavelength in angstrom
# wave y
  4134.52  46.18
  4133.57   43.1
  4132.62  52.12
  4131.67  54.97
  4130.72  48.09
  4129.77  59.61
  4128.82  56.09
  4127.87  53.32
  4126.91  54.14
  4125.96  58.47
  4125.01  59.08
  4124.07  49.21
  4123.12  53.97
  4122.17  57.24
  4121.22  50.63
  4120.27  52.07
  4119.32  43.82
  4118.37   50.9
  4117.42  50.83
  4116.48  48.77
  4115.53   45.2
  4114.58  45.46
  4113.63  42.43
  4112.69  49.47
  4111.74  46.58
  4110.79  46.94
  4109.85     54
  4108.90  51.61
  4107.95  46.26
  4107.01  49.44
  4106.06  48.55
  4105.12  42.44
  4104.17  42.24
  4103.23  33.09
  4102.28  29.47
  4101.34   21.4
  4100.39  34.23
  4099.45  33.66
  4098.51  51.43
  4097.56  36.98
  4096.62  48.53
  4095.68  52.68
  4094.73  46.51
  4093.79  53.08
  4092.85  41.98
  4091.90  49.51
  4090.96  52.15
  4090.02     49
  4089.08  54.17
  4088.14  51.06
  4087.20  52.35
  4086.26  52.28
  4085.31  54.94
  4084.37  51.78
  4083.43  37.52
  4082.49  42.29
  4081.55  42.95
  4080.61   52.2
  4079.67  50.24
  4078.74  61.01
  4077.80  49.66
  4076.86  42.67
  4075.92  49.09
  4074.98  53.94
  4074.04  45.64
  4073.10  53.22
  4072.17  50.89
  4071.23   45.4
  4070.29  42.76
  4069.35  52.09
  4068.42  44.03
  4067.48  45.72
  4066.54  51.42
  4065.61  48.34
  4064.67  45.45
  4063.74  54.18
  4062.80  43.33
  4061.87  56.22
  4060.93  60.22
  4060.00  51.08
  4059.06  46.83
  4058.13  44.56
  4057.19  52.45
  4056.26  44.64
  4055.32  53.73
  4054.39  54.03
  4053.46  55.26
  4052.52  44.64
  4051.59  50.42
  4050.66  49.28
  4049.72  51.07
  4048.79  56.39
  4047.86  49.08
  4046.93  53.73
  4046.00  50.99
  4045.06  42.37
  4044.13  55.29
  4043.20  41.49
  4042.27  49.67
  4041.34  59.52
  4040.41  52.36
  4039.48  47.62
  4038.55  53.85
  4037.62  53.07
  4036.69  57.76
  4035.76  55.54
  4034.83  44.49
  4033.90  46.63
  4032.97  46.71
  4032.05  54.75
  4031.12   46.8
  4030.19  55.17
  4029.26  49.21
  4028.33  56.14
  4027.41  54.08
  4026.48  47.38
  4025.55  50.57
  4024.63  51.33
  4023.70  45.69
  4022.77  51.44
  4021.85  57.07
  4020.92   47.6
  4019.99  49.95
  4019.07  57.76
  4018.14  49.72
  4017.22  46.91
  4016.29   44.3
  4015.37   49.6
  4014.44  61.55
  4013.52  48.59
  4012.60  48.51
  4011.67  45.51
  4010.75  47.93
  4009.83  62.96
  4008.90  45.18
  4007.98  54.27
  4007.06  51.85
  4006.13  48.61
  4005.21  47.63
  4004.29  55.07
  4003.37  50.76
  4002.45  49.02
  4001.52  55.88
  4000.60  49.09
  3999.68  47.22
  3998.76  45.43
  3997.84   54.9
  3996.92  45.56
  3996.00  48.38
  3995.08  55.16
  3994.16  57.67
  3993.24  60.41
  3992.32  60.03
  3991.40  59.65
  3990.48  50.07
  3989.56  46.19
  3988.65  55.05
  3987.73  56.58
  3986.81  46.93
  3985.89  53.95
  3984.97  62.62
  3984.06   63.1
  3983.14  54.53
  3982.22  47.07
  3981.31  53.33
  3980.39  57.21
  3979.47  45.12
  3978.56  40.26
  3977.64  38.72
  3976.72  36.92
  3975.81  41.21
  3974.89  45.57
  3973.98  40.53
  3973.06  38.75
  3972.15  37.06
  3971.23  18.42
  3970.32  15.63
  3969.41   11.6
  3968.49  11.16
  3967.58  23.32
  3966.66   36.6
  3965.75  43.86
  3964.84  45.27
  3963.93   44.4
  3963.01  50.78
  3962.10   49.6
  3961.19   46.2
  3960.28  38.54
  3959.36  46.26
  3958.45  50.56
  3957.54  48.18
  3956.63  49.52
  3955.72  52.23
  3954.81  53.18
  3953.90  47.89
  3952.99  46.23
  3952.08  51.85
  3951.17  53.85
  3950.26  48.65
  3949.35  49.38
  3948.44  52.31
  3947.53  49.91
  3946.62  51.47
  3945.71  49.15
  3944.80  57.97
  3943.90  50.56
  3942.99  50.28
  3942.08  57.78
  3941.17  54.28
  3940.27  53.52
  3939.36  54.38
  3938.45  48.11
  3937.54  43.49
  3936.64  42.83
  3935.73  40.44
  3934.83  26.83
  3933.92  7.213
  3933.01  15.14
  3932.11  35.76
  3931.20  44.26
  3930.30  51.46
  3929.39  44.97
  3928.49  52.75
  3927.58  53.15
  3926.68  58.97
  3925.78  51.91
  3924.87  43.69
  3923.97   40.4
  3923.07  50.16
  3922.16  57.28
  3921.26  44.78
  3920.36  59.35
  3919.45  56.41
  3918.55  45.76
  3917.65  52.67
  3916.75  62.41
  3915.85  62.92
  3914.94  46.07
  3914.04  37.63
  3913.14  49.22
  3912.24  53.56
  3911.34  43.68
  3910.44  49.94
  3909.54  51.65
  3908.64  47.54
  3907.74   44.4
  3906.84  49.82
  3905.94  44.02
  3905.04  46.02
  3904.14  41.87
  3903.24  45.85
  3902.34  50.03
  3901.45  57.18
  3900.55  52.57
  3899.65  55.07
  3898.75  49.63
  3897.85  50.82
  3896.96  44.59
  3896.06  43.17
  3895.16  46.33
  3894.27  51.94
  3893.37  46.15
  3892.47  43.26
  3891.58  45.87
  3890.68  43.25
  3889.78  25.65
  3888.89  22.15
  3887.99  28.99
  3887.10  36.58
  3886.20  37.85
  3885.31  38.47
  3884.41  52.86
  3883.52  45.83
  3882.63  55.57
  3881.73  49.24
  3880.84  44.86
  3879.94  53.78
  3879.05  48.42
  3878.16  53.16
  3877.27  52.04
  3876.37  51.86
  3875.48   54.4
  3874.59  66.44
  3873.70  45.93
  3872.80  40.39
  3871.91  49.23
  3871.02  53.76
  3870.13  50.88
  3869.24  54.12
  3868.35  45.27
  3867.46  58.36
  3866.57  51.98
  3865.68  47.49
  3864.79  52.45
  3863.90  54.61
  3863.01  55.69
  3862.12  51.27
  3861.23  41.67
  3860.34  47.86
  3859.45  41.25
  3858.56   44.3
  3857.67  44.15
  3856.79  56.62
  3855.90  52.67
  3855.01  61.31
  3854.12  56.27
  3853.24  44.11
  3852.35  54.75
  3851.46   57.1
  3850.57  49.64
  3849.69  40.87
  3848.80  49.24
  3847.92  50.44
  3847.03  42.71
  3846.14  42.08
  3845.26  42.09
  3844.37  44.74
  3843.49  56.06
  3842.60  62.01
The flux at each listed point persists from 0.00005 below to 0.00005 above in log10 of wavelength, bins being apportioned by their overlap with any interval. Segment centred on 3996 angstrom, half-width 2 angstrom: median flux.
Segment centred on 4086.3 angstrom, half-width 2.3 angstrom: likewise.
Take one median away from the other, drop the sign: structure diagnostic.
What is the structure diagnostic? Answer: 2.6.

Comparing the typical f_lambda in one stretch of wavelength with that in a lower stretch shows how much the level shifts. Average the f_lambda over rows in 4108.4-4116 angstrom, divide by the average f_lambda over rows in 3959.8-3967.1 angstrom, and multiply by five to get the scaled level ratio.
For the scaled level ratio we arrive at 5.4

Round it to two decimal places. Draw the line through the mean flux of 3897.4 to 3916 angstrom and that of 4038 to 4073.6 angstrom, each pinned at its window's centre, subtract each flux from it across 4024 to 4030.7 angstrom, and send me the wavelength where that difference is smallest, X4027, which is 4028.33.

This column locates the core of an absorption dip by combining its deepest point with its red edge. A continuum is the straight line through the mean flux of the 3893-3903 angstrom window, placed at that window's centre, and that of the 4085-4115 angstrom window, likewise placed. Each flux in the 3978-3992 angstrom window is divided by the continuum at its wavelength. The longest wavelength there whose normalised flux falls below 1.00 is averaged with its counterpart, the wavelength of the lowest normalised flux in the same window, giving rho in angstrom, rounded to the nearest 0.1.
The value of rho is 3984.1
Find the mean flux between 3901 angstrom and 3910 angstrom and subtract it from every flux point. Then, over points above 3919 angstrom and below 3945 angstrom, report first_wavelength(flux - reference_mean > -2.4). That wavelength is 3919.45 angstrom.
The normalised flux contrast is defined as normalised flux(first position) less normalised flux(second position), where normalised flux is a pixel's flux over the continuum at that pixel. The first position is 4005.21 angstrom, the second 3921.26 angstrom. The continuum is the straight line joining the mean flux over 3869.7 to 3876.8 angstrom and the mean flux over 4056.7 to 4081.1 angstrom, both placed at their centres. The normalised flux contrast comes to 0.07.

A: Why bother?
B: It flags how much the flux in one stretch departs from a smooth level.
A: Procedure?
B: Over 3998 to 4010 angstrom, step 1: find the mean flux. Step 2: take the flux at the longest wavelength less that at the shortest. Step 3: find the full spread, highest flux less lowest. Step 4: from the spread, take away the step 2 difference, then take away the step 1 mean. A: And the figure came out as -51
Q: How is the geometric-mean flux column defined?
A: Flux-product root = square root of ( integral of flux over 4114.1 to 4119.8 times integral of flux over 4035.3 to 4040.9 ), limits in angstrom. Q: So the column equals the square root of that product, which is 284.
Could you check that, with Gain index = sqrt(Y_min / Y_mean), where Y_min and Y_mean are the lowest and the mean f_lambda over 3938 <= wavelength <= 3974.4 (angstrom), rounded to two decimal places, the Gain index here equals 0.50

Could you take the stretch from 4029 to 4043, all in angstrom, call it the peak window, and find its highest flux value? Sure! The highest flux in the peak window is 59.52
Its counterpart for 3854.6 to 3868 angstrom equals 61.31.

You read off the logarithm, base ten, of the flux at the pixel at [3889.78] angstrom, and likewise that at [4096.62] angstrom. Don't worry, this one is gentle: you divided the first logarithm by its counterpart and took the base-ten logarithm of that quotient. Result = -0.078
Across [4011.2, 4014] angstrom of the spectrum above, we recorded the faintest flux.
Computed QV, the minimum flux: 45.51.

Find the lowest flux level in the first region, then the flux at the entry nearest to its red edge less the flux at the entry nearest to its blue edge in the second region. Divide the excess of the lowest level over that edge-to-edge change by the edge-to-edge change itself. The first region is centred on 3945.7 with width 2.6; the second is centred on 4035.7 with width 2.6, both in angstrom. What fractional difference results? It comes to 3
